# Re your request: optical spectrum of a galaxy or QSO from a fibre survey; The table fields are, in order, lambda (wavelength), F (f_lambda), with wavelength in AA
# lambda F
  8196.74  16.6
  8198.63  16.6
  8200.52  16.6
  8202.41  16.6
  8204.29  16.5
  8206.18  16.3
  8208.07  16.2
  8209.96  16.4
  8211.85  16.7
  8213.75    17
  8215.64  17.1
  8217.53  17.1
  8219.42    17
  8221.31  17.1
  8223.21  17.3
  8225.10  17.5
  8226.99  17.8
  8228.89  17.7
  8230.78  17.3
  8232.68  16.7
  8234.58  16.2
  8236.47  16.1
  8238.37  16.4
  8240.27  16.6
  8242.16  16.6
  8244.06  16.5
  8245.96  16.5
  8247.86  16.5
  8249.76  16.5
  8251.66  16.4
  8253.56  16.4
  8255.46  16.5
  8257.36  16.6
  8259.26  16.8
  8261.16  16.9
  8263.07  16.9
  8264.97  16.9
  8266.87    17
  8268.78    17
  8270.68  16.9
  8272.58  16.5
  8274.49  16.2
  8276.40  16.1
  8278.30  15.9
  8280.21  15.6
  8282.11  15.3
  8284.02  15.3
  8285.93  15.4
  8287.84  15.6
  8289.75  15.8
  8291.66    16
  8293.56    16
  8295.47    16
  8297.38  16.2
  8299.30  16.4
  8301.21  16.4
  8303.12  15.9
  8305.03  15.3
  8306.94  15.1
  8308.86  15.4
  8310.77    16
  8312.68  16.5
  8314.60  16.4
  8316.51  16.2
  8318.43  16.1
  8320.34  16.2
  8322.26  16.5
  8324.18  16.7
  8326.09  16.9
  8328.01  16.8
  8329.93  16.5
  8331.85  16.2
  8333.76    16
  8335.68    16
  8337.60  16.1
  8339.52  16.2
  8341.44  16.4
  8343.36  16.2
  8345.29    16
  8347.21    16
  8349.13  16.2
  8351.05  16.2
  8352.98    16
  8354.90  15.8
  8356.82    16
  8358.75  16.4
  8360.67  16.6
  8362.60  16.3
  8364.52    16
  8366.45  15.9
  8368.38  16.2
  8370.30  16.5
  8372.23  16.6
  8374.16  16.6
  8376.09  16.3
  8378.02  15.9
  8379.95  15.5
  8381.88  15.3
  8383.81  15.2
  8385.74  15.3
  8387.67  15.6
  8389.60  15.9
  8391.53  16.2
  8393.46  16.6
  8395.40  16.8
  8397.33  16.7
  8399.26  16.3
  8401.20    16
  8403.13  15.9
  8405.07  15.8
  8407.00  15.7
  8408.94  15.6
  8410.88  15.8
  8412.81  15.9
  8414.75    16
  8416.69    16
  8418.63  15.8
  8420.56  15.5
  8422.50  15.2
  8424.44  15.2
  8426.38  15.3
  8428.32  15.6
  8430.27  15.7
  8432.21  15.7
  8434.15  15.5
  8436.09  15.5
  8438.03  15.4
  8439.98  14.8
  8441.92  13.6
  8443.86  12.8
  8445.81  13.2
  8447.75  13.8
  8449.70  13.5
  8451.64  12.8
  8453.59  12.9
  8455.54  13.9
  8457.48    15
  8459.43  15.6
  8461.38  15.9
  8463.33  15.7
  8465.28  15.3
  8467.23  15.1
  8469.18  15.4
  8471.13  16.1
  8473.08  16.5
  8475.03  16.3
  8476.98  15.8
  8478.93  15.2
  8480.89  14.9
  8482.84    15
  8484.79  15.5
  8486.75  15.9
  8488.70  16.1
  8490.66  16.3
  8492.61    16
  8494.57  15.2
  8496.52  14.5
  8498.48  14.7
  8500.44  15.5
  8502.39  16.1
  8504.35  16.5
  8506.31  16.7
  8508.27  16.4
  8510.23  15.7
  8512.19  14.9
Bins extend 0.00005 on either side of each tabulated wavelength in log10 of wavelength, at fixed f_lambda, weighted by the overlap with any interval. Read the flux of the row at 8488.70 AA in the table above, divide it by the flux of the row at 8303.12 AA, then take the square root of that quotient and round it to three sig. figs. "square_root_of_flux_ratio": 1.01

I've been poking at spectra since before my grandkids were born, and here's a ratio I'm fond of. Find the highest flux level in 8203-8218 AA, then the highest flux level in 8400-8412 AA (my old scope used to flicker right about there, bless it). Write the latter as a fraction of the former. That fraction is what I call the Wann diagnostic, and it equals 0.936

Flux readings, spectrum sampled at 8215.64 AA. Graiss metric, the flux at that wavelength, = 17.1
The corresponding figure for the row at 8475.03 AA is 16.3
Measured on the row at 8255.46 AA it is 16.5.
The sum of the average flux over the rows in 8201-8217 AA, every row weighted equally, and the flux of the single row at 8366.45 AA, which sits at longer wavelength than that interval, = 32.5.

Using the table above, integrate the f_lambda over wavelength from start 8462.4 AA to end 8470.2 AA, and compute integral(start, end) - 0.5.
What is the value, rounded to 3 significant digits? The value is 119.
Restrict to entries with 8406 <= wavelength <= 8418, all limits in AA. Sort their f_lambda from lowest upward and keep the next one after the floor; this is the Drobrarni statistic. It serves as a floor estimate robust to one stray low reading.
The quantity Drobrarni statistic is 15.7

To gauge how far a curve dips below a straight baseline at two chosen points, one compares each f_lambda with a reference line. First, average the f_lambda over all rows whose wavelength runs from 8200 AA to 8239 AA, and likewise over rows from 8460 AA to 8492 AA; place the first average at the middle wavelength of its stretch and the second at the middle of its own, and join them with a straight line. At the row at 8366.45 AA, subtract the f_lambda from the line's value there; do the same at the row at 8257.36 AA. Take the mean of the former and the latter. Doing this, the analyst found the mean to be 0.2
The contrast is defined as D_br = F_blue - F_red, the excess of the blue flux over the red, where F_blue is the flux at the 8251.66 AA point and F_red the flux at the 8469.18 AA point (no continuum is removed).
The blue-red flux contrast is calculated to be 1.0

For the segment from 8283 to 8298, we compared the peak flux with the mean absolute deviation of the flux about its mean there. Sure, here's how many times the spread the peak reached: 61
